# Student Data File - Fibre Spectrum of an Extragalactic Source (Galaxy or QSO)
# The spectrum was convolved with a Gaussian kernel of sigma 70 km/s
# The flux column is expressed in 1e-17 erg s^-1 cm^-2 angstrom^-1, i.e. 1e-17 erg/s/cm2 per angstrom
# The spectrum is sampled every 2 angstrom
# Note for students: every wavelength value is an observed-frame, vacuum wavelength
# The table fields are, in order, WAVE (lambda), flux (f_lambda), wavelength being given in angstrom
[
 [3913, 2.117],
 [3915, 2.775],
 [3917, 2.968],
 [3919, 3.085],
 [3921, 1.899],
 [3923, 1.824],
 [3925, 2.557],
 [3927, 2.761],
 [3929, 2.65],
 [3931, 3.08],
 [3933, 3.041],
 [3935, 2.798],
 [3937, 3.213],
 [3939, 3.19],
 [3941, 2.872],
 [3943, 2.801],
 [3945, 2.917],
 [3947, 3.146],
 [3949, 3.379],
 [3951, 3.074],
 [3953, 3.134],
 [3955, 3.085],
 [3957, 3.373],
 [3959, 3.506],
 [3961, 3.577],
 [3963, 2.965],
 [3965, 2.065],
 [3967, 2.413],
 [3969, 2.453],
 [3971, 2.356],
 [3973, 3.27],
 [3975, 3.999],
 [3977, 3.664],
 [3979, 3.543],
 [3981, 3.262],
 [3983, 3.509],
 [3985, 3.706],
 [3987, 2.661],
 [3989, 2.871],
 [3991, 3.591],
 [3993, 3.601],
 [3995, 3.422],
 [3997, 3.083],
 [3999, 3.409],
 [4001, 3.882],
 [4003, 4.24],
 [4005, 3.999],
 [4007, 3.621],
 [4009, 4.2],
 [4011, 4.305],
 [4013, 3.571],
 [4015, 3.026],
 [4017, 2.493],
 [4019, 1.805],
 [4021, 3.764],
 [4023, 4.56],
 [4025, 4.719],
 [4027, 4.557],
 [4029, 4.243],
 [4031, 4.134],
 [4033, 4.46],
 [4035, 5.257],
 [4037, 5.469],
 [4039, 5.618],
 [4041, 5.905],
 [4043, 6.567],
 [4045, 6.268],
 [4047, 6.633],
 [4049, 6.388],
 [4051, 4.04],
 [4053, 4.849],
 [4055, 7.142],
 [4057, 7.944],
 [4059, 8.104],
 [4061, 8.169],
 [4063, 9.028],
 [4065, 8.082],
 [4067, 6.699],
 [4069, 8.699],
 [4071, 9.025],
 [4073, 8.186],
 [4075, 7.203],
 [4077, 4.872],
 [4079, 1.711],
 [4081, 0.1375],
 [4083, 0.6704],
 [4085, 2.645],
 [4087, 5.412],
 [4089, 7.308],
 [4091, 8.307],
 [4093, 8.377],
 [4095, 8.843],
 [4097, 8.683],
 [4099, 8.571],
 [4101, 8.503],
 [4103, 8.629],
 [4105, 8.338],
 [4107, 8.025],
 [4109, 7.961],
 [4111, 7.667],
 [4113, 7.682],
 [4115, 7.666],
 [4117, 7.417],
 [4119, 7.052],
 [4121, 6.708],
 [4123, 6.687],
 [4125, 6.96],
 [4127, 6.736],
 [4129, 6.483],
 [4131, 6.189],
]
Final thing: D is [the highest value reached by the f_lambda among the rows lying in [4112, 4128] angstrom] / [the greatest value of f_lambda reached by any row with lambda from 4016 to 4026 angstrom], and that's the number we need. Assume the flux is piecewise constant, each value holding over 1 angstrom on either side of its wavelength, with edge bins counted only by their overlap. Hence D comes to 1.63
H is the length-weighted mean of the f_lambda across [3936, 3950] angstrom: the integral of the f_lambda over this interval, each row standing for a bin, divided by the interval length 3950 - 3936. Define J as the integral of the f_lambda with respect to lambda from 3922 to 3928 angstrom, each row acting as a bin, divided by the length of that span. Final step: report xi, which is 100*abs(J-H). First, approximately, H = 3.07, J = 2.4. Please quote 69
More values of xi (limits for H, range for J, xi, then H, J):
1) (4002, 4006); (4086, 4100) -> 381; 4.12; 7.9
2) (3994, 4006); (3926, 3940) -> 71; 3.67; 3.0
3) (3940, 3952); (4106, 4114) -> 480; 3.03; 7.8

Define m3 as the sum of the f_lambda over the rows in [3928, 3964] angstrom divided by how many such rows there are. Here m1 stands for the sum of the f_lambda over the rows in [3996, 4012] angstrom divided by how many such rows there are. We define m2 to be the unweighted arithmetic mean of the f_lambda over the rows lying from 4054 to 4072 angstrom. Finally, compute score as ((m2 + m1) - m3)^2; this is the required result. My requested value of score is 78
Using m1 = 3.8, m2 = 8.10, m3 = 3.1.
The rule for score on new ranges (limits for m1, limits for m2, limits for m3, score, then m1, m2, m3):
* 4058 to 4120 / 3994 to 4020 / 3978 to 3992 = 52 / 7.0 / 3.47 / 3.3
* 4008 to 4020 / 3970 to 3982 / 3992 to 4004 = 9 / 3.2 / 3.35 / 3.6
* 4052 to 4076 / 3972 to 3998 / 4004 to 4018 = 57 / 7.8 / 3.40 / 3.6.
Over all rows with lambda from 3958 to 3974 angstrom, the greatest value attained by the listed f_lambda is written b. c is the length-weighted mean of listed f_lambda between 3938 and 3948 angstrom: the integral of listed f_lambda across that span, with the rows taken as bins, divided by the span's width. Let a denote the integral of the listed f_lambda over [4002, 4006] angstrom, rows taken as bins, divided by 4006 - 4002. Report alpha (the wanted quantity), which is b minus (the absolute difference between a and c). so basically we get 2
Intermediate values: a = 4.1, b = 3.577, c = 3.0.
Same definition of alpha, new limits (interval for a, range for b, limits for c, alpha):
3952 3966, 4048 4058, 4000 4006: 7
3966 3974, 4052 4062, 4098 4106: 2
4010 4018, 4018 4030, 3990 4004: 4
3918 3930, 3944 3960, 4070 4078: -1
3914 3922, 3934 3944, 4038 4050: 0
